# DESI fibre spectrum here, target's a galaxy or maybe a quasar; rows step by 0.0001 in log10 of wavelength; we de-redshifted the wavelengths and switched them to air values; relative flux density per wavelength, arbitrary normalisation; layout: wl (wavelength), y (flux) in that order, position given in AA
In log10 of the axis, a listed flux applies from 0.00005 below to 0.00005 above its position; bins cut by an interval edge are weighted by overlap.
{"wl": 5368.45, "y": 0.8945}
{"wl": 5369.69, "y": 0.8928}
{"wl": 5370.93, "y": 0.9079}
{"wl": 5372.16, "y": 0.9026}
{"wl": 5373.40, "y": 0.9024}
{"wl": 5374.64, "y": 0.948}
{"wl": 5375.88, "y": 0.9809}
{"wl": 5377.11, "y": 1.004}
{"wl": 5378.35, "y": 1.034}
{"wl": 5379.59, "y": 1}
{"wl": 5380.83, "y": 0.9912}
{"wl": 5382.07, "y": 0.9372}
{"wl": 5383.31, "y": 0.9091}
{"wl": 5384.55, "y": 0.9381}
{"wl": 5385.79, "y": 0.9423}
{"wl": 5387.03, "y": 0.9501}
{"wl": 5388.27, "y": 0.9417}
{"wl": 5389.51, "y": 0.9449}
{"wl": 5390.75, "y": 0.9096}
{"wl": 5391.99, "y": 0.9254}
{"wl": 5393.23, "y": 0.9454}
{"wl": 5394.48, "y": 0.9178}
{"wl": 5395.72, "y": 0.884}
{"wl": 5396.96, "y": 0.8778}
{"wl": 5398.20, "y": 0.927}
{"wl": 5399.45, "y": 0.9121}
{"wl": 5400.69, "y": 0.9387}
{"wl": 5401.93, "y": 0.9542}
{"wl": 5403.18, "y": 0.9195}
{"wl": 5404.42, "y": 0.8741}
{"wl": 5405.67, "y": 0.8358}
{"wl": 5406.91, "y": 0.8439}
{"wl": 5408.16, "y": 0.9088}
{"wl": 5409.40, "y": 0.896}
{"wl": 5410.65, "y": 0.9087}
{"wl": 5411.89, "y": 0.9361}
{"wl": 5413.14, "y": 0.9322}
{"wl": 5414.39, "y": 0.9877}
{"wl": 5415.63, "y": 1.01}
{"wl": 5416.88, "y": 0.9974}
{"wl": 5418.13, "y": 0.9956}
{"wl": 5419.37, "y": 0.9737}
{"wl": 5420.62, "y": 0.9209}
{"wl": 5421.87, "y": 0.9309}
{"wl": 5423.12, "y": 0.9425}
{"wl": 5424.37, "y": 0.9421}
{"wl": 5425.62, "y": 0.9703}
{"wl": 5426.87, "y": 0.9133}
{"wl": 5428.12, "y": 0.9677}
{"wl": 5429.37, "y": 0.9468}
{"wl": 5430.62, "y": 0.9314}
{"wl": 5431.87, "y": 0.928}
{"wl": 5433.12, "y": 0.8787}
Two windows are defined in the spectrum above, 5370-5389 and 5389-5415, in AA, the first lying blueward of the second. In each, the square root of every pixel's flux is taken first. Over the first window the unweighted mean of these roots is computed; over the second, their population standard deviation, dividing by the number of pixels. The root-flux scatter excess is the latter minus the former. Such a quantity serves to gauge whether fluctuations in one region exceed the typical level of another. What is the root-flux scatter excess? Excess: -0.957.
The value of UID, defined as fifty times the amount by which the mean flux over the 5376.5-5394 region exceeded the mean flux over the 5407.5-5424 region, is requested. 0.3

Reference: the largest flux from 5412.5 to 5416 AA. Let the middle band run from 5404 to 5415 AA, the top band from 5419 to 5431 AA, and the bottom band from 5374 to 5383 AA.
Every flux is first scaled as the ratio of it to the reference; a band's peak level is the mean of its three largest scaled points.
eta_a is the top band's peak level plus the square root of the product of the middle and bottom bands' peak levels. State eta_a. 1.93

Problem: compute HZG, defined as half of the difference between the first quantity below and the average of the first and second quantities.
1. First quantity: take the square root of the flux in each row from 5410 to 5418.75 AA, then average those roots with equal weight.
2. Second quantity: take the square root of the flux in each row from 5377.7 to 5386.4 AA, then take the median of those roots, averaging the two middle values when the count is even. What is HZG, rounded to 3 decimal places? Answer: 0.003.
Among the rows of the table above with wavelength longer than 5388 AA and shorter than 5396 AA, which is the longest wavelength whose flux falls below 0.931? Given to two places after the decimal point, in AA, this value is 5395.72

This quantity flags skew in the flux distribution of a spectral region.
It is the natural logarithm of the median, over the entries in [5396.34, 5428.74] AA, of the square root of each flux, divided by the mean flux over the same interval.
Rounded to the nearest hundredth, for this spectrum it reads 0.04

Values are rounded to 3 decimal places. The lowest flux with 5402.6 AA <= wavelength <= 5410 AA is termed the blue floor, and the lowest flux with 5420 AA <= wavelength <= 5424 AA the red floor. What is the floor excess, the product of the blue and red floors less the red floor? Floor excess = -0.151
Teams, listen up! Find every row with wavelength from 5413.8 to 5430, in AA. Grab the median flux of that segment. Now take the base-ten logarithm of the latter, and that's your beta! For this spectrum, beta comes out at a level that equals -0.014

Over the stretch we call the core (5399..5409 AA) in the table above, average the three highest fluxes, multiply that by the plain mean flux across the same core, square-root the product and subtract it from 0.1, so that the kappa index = -0.82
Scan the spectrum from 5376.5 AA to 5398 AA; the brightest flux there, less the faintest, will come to 0.16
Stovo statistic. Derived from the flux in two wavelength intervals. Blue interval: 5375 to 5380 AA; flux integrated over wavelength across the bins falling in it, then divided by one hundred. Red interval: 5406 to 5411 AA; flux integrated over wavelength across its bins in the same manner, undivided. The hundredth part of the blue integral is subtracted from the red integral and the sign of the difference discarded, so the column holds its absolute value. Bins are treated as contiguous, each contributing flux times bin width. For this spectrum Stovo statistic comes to 4.38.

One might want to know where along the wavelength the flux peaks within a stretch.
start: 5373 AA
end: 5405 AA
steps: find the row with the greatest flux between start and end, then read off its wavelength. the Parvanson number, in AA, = 5378.35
